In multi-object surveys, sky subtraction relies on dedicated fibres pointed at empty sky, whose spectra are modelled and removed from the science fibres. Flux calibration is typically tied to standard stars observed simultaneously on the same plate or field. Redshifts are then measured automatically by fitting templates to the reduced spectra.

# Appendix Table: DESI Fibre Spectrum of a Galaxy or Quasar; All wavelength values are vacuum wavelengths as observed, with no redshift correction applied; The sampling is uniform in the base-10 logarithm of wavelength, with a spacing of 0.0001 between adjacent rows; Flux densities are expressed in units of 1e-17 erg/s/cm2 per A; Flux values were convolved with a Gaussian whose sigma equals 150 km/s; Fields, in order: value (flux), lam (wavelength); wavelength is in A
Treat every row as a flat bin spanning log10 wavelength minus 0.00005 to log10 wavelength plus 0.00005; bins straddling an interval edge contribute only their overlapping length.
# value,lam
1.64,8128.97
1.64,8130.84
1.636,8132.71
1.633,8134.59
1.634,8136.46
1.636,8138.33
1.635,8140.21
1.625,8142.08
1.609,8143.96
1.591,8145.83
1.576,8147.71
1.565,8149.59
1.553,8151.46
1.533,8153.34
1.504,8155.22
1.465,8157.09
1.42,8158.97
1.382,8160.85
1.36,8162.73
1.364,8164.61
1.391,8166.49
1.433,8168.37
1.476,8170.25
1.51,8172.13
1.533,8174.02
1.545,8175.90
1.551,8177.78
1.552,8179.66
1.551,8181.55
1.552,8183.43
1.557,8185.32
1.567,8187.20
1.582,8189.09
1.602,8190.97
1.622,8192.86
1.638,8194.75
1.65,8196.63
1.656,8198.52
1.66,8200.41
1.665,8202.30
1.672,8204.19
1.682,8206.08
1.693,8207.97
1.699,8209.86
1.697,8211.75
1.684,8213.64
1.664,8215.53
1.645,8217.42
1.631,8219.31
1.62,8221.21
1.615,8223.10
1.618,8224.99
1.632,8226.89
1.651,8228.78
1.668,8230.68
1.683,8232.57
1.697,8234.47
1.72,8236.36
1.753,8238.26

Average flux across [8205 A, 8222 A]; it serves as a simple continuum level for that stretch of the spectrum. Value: 1.67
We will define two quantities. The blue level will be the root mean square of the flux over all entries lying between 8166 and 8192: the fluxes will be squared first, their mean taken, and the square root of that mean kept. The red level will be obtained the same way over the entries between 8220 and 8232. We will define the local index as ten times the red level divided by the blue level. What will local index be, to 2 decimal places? 10.68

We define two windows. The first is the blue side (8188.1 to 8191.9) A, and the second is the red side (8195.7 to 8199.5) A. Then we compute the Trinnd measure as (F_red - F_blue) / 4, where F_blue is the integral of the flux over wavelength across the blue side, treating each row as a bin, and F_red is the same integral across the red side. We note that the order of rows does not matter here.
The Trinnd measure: 0.06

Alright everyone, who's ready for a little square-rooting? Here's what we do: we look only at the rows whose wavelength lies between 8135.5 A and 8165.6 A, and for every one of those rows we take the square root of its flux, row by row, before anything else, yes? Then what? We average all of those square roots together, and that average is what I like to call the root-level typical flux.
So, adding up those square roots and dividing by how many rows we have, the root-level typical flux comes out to 1.24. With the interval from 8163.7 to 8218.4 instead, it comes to 1.26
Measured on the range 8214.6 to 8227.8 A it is 1.28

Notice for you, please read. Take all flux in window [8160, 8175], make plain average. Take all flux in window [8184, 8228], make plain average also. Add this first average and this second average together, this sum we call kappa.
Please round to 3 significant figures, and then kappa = 3.07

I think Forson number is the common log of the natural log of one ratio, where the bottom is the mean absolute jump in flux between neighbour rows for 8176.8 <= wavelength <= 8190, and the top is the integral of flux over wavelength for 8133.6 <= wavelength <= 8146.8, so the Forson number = 0.917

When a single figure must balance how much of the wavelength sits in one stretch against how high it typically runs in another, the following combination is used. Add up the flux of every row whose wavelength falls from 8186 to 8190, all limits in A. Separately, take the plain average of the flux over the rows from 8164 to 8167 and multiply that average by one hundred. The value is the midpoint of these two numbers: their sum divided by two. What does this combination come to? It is 70.4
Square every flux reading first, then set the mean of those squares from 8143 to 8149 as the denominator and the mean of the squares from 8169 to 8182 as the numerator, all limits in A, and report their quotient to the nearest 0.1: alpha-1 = 0.9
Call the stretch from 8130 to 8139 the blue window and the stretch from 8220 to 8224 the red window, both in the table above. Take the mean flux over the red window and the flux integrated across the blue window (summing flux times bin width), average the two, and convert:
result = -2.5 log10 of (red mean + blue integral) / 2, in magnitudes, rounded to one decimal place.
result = -2.3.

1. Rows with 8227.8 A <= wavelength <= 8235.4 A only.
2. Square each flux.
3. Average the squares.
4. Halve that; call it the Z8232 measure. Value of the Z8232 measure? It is 1.40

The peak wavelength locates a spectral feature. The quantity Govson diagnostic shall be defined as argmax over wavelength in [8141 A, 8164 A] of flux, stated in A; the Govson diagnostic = 8142.08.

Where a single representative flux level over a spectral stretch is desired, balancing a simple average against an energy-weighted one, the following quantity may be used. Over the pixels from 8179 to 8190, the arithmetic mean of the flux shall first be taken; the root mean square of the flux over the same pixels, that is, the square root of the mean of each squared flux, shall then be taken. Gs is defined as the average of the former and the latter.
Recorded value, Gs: 1.56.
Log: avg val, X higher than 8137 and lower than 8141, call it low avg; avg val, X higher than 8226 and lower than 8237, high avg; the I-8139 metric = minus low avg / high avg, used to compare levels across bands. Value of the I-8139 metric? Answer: -0.976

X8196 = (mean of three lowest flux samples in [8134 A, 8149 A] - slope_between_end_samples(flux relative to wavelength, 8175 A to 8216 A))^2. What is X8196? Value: 2.5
